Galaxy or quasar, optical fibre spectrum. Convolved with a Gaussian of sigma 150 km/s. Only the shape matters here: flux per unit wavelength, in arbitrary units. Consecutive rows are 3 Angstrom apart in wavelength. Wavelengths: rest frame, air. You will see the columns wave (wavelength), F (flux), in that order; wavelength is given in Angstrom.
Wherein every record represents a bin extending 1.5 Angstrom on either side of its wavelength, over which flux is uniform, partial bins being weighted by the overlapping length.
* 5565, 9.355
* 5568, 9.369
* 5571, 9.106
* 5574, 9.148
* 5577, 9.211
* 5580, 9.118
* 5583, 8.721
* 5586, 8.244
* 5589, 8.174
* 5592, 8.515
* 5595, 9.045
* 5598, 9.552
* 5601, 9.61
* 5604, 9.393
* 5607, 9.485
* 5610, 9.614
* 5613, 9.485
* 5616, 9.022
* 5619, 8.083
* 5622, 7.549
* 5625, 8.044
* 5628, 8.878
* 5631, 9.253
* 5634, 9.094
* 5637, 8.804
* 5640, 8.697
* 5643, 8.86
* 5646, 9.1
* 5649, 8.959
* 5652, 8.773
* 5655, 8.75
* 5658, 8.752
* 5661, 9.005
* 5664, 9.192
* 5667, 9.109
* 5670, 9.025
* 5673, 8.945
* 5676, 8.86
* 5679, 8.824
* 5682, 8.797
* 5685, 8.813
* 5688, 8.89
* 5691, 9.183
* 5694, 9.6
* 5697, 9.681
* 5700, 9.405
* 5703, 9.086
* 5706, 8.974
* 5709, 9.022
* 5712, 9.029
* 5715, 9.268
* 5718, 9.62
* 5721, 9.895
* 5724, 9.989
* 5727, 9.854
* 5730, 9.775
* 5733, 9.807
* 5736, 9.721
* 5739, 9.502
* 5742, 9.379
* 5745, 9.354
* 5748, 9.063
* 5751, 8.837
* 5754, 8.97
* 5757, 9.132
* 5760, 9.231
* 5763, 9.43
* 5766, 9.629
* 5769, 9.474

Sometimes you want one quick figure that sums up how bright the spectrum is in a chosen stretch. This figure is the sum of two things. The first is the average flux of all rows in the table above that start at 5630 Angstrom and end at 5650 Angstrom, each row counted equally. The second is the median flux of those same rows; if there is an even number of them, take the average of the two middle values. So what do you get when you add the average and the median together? 17.9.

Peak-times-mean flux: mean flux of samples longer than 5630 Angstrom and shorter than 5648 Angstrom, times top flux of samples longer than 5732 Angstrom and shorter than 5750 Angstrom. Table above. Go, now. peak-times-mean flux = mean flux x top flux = 87.9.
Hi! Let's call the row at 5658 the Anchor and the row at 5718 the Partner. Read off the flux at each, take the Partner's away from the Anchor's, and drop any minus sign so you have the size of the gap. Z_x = 0.9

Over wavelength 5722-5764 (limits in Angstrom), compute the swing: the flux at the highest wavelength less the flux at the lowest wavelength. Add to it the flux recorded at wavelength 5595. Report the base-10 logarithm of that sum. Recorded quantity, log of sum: 0.93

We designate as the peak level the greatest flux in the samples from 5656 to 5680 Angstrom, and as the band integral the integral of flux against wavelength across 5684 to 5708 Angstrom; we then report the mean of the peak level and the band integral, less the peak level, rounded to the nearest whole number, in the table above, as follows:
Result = 106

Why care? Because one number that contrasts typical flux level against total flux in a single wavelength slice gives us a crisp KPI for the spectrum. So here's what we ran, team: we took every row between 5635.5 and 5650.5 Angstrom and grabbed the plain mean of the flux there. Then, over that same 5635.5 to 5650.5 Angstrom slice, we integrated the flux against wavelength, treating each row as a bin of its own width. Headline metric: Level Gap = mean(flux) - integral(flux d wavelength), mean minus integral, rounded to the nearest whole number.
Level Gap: -124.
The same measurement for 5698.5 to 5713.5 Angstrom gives -127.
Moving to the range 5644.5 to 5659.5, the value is -124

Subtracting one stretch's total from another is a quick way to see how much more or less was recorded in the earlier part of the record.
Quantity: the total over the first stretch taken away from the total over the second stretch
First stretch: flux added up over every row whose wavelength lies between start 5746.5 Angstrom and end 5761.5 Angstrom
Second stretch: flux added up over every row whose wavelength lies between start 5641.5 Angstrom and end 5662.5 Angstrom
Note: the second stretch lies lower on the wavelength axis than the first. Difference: 17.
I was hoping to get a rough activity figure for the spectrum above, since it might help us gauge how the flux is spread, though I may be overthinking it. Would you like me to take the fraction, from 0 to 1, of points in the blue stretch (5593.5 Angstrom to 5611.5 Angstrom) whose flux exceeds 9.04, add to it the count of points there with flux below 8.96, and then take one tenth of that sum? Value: 0.10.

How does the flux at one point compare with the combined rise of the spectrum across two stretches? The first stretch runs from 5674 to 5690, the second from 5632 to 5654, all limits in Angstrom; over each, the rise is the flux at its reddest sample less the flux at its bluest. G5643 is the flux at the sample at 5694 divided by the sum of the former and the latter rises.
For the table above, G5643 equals -33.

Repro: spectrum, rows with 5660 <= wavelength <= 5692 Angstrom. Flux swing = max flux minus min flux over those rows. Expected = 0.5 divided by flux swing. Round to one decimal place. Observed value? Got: 1.3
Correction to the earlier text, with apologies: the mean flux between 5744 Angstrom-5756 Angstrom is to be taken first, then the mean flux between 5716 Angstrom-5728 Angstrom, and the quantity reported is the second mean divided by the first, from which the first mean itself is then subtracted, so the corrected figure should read -8.0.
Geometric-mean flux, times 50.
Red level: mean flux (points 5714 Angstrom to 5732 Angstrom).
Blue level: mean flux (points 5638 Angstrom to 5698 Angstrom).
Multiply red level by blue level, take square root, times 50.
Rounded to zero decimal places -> 468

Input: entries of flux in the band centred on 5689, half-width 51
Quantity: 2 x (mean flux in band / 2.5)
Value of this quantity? 7.36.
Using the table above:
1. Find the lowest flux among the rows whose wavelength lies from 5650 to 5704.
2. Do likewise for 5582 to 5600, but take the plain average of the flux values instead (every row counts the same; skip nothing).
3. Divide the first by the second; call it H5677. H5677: 1.00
